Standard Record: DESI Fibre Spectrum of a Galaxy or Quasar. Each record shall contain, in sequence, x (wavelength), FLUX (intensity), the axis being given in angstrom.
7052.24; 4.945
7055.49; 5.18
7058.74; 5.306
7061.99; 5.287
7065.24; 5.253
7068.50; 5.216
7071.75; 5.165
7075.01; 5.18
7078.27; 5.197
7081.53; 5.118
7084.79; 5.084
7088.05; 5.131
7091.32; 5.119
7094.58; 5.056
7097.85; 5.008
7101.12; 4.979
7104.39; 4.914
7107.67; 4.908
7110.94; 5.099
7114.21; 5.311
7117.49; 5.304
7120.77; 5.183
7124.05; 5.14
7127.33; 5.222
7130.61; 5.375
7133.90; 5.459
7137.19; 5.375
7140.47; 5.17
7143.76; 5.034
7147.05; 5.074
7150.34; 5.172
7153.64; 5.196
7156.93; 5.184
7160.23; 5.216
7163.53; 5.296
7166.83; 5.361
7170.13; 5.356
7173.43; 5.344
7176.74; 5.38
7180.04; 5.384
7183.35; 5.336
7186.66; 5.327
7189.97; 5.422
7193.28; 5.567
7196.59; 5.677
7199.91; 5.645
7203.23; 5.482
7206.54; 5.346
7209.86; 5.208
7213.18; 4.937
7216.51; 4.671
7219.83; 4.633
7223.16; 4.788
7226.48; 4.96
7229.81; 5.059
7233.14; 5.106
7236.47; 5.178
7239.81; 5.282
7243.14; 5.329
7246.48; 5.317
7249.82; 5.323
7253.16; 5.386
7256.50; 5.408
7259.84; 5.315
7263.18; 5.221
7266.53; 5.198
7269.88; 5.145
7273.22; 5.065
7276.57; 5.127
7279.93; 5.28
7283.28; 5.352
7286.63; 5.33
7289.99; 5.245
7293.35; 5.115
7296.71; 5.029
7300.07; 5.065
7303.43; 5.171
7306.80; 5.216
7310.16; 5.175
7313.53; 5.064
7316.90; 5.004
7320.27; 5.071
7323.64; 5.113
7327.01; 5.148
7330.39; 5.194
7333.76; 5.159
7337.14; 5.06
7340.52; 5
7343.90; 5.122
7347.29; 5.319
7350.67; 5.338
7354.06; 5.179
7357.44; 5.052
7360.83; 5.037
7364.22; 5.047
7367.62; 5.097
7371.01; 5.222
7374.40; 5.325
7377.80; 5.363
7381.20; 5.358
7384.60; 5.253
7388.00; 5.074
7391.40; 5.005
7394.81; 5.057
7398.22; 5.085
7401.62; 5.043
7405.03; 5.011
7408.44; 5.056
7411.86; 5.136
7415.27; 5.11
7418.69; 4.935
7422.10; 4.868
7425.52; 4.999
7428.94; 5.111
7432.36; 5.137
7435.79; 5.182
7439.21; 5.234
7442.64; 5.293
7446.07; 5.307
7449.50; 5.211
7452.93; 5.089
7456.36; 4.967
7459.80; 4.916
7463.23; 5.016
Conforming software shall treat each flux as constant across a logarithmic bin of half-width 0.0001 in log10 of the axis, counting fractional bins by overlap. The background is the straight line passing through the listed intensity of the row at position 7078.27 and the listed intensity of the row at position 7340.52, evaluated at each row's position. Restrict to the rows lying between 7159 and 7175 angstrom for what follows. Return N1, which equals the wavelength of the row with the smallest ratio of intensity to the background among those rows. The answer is 7160.23 angstrom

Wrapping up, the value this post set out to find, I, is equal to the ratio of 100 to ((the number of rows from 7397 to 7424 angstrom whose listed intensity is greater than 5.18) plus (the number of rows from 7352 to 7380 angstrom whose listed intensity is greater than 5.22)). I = 33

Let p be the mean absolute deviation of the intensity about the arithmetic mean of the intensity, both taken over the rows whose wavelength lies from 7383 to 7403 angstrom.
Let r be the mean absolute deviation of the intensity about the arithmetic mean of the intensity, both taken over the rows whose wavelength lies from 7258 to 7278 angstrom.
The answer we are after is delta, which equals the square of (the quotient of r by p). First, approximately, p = 0.06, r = 0.07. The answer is 1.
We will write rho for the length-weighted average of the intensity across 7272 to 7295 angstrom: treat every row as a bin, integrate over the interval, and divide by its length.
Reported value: 5.22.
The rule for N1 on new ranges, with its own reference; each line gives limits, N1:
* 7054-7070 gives 7055.49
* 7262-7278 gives 7273.22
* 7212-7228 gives 7219.83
